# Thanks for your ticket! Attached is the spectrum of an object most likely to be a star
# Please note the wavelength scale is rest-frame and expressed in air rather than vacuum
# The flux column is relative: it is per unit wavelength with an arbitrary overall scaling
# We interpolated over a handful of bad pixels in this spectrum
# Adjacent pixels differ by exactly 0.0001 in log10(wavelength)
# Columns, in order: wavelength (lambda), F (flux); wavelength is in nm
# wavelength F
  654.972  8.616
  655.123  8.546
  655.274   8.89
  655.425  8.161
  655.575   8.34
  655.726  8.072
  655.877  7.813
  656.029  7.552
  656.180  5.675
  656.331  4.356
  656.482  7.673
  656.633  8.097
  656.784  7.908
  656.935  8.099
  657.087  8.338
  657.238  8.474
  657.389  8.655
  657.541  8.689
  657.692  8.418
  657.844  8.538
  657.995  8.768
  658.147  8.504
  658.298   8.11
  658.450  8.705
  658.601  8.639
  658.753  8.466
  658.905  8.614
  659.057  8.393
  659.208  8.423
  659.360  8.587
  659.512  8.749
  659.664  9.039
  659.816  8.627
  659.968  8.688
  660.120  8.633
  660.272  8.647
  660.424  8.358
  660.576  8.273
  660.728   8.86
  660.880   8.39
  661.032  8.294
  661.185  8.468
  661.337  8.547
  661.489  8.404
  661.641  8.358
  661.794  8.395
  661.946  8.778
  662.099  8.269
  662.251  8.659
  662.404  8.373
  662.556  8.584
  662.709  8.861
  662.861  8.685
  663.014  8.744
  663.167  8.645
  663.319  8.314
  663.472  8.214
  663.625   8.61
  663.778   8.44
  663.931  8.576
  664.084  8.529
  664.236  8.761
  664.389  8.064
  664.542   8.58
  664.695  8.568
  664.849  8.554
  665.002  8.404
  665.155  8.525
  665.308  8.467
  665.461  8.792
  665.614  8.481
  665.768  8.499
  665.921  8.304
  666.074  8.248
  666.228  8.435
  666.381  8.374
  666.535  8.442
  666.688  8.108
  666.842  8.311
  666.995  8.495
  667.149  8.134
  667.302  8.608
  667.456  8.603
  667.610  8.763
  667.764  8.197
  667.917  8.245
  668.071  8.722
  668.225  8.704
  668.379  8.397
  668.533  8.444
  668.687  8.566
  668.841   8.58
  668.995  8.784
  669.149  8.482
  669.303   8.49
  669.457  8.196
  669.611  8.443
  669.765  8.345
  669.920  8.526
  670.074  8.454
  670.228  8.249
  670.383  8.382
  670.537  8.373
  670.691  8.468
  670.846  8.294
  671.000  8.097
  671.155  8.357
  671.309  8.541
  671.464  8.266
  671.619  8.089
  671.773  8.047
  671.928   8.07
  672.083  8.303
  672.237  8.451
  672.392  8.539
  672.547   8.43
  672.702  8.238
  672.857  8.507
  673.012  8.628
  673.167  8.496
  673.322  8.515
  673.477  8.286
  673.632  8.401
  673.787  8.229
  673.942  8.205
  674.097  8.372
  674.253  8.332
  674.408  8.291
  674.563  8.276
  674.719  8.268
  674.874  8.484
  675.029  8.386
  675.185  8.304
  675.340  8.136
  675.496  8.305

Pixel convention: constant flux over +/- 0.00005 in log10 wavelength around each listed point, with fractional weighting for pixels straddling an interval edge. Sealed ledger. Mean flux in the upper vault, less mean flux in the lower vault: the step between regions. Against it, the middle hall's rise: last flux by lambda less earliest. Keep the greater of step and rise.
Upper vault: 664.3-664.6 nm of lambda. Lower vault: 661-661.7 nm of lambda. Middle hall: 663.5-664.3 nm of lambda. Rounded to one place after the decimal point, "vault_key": 0.2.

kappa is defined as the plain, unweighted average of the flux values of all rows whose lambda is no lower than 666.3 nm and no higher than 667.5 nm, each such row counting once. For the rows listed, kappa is 8.38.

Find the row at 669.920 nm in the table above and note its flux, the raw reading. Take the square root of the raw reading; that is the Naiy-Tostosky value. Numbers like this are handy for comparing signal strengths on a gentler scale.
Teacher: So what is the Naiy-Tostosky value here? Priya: 2.92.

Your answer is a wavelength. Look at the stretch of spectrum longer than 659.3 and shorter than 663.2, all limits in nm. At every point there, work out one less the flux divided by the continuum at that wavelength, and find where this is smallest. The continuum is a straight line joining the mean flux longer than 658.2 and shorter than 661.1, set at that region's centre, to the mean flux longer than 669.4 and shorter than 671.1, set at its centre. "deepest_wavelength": 659.664 nm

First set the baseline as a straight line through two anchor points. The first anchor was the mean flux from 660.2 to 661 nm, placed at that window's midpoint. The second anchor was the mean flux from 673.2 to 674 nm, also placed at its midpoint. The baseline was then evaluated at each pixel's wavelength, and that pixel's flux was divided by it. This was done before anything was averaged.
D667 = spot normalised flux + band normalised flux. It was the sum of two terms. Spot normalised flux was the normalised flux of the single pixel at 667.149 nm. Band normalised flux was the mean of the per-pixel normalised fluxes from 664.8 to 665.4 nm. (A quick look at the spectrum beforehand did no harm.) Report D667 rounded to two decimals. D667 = 1.97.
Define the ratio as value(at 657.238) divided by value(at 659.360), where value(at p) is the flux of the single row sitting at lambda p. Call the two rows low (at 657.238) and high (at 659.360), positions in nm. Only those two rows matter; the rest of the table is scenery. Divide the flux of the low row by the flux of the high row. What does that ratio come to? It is 0.99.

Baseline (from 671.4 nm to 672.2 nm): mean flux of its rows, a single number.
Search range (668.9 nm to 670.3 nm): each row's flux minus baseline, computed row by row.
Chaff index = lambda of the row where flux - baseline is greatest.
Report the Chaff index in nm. 668.995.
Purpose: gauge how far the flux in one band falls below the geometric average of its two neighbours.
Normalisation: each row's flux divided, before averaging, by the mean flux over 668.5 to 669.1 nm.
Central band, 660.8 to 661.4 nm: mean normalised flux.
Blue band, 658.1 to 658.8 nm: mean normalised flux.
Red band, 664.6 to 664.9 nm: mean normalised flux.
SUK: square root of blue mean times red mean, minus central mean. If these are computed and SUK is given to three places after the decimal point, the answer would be 0.011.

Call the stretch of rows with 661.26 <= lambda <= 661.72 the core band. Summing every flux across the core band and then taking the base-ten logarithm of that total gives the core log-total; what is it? 1.4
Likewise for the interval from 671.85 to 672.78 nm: 1.7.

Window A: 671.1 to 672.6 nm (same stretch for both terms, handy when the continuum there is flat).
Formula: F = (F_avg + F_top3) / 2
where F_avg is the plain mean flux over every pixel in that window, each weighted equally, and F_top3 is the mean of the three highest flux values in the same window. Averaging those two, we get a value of 8.41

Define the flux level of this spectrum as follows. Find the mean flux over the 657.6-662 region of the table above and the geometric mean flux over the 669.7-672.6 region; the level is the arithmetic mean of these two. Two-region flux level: 8.43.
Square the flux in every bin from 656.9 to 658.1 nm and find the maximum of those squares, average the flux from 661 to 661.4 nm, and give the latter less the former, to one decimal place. -68.4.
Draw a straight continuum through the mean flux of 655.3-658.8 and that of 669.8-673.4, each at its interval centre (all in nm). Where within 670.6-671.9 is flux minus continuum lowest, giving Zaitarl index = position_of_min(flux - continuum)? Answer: 671.773 nm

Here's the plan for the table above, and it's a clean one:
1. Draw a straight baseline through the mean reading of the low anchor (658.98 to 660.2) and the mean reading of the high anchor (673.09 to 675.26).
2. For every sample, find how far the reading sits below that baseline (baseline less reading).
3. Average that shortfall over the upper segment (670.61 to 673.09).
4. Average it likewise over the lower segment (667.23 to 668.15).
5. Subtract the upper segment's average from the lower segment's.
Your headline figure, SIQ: -0.11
